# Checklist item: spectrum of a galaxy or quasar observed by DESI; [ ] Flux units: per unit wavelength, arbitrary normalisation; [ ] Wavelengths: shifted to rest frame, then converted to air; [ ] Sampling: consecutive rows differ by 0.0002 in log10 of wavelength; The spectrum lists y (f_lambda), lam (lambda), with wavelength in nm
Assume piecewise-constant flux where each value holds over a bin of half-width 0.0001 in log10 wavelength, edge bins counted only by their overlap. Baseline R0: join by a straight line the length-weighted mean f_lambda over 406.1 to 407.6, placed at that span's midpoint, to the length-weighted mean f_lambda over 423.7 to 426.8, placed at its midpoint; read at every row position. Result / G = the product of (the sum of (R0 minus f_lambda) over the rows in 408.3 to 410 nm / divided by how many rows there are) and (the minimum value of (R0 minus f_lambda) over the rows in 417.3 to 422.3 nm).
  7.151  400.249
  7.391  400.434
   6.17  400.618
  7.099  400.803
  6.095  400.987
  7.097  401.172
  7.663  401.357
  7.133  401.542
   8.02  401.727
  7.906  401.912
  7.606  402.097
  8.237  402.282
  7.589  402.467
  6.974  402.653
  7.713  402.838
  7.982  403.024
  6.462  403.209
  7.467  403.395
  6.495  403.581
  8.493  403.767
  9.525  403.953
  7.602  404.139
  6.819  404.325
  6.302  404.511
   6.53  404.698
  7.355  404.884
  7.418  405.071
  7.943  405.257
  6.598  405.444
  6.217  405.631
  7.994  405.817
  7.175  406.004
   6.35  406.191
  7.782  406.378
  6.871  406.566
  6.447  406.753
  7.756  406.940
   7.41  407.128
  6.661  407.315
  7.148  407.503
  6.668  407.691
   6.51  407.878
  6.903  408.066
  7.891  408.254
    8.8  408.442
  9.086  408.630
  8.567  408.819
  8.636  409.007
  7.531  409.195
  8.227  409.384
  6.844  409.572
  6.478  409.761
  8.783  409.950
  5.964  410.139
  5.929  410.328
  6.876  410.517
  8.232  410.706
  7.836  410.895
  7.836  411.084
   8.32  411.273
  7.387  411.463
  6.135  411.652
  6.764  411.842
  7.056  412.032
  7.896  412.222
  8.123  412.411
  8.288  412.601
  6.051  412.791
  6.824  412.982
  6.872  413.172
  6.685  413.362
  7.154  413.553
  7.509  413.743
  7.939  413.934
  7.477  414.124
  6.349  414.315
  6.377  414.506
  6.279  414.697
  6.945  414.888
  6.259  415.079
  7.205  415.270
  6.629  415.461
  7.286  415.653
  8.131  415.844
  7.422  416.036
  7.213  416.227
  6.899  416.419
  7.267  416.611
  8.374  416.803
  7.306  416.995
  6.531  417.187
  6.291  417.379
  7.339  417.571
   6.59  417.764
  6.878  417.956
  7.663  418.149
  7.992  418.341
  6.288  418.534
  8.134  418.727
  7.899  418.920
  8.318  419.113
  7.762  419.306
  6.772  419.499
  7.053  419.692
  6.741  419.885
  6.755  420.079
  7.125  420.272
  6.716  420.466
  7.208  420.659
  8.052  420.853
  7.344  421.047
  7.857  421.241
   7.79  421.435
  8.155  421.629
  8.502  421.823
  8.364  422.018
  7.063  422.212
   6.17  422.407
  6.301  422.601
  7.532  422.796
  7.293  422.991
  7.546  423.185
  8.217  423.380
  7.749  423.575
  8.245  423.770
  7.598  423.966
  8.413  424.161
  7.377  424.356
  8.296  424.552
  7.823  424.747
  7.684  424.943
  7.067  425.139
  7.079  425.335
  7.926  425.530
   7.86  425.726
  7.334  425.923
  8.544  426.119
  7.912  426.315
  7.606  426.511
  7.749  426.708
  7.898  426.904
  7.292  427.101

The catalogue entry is 0.83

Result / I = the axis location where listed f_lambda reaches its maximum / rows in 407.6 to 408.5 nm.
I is 408.442 nm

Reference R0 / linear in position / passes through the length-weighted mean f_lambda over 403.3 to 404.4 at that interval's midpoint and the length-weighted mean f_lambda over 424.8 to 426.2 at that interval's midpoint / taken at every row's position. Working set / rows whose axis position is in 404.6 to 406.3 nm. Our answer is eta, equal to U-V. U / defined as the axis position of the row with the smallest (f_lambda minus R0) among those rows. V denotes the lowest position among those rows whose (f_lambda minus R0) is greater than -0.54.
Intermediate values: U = 405.631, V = 404.884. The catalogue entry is 0.75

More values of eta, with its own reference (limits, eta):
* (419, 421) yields 1.35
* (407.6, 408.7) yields -0.38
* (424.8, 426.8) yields 0.20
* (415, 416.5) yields -0.19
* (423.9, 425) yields 0.39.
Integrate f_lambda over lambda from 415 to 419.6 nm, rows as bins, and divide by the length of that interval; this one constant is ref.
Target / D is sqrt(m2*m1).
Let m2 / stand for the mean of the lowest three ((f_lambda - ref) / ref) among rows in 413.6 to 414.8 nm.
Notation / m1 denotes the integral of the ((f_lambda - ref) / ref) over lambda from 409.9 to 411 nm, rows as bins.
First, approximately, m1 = -0.009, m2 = -0.13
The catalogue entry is 0.034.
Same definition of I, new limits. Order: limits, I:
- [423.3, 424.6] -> 424.161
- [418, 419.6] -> 419.113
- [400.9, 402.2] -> 401.727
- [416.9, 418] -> 417.571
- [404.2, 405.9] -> 405.817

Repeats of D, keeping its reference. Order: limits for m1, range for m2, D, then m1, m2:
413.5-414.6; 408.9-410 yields 0.030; -0.021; -0.04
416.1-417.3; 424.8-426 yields 0.007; -0.003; -0.02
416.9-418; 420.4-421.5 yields 0.042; -0.069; -0.03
